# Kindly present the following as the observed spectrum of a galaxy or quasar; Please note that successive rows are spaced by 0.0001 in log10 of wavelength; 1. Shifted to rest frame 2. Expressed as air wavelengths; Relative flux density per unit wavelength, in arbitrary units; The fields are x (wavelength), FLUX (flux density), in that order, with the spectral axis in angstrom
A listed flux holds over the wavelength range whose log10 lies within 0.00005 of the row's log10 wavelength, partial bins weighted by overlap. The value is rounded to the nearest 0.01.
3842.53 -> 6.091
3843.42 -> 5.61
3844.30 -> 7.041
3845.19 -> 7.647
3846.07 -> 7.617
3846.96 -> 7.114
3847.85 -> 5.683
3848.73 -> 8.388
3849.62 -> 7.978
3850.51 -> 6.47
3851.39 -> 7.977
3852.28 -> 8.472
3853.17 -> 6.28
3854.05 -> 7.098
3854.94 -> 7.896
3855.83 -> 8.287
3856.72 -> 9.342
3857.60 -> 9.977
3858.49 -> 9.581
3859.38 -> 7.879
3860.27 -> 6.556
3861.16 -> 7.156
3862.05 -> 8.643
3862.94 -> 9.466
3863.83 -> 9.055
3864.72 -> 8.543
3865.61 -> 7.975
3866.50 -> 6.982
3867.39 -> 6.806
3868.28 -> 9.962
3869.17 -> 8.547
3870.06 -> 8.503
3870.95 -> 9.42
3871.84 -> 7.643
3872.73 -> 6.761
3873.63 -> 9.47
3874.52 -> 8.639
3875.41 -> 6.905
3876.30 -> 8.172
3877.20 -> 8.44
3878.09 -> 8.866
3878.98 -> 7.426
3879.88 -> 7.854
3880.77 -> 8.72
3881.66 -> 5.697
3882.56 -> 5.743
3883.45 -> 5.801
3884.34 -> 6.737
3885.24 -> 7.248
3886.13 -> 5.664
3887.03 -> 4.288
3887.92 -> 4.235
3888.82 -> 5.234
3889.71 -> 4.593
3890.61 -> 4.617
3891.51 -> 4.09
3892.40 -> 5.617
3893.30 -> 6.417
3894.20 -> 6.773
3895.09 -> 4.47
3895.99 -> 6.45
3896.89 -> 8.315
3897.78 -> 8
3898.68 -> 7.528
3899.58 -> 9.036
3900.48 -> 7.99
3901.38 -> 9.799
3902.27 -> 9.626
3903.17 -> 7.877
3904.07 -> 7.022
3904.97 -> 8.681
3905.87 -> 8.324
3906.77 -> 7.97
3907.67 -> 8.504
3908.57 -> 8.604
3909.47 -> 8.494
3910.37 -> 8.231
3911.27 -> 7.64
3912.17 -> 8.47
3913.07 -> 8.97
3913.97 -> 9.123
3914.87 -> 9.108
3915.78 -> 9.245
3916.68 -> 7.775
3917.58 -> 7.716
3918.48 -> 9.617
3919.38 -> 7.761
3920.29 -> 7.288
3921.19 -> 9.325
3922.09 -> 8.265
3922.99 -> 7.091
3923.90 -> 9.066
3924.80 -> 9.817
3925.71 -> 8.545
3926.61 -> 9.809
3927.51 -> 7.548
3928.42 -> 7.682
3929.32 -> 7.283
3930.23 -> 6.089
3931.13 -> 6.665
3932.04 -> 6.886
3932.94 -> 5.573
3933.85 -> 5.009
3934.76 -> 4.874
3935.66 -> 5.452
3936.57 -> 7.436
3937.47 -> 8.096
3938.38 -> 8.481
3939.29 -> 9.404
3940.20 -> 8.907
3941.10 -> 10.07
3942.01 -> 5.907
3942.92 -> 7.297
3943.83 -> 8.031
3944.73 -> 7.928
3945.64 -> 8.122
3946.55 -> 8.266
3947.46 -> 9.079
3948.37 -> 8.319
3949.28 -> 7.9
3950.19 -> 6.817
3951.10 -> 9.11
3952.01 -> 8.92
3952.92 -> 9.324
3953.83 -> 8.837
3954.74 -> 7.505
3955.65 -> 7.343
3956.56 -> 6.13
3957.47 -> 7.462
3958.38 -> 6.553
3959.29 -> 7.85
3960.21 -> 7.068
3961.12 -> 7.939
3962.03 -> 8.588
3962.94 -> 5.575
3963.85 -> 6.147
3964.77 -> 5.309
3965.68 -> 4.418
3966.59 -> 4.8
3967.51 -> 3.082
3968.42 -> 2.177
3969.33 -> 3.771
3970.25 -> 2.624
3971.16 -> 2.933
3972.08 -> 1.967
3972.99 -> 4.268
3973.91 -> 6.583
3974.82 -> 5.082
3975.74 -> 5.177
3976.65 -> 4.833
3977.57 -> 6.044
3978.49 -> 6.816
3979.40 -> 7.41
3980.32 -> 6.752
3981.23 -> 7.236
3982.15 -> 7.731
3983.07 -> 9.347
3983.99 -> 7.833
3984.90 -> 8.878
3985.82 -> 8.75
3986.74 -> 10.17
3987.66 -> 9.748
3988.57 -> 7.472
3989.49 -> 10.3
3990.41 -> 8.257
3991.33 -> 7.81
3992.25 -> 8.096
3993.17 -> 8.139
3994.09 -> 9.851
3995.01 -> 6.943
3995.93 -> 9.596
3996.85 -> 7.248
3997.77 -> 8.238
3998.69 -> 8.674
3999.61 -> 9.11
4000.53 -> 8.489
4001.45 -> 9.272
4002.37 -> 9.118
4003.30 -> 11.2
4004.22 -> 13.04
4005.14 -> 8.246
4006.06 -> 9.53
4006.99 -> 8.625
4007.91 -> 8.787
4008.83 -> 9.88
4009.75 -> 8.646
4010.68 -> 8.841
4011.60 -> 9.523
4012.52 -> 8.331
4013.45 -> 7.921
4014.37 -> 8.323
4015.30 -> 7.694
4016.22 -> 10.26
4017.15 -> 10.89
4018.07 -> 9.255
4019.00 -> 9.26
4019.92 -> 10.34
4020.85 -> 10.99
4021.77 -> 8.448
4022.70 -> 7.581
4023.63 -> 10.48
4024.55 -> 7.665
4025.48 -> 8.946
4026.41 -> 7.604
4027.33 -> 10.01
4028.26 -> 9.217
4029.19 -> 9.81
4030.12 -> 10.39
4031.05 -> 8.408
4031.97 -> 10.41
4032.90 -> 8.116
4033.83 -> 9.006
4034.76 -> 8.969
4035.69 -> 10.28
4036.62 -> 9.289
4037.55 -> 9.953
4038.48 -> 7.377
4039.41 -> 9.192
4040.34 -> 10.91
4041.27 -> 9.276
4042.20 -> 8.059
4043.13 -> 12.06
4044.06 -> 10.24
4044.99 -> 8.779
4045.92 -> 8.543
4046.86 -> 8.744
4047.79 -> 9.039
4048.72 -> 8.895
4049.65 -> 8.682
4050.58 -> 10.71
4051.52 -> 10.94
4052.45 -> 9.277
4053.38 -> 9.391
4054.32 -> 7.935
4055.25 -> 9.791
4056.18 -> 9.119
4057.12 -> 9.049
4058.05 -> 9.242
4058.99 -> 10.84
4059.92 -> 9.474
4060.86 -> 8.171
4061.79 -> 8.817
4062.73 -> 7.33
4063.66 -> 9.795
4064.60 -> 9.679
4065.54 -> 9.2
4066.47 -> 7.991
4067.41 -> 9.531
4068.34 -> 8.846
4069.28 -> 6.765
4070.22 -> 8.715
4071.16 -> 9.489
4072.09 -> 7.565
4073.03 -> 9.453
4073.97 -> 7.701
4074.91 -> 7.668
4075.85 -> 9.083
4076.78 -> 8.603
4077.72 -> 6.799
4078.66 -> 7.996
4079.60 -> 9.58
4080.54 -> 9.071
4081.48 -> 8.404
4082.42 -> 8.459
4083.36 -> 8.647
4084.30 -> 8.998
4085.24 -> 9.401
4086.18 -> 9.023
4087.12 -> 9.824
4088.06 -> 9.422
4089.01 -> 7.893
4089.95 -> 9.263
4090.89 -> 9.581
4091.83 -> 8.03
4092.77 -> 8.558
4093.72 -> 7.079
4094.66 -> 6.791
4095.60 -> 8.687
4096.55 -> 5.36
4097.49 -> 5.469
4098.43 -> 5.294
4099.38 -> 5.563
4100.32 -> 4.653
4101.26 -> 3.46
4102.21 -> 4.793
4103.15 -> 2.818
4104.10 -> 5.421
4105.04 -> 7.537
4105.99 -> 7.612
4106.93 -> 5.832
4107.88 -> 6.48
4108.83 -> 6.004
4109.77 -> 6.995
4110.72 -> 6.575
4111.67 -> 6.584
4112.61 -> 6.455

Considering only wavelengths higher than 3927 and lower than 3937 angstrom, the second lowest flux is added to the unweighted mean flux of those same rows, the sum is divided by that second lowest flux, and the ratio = 2.28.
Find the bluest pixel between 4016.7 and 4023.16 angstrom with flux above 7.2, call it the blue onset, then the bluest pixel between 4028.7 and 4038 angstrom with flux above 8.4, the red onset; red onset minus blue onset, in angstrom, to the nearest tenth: 12.0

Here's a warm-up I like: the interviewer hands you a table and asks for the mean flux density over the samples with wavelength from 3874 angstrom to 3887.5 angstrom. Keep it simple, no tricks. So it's 7.1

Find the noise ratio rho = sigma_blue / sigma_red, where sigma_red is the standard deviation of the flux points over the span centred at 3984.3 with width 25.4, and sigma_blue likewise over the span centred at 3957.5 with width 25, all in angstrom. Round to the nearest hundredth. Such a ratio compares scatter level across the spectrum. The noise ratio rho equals 1.00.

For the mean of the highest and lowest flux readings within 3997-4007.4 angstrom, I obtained 11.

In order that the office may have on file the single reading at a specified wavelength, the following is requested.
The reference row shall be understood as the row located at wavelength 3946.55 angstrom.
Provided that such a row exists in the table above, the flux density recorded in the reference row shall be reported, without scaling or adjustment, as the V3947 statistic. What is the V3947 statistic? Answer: 8.266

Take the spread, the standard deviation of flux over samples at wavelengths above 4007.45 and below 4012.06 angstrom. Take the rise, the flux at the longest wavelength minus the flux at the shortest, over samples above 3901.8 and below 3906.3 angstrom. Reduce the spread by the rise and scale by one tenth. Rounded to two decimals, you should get 0.18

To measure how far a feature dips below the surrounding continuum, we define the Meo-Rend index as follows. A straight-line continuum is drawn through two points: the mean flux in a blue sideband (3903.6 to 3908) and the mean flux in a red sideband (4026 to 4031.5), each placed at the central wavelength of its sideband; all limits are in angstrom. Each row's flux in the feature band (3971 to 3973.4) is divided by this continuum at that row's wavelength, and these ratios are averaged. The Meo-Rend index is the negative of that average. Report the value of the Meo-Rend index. -0.35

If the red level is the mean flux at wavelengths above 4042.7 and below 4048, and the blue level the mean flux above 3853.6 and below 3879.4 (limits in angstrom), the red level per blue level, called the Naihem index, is 1.16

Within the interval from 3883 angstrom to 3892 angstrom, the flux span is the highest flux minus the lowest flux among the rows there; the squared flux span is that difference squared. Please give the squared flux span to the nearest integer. 10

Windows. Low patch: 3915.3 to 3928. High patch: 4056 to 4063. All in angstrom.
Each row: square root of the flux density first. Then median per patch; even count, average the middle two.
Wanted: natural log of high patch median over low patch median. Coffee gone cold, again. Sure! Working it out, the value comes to 0.039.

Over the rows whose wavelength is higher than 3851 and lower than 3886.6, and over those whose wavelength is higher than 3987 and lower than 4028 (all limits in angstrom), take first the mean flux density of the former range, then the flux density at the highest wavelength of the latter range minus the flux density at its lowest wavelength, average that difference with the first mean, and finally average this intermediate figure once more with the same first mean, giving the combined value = 5.99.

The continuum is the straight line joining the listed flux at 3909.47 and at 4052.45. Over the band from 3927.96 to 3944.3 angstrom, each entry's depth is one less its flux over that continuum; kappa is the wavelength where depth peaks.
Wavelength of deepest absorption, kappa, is 3934.76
